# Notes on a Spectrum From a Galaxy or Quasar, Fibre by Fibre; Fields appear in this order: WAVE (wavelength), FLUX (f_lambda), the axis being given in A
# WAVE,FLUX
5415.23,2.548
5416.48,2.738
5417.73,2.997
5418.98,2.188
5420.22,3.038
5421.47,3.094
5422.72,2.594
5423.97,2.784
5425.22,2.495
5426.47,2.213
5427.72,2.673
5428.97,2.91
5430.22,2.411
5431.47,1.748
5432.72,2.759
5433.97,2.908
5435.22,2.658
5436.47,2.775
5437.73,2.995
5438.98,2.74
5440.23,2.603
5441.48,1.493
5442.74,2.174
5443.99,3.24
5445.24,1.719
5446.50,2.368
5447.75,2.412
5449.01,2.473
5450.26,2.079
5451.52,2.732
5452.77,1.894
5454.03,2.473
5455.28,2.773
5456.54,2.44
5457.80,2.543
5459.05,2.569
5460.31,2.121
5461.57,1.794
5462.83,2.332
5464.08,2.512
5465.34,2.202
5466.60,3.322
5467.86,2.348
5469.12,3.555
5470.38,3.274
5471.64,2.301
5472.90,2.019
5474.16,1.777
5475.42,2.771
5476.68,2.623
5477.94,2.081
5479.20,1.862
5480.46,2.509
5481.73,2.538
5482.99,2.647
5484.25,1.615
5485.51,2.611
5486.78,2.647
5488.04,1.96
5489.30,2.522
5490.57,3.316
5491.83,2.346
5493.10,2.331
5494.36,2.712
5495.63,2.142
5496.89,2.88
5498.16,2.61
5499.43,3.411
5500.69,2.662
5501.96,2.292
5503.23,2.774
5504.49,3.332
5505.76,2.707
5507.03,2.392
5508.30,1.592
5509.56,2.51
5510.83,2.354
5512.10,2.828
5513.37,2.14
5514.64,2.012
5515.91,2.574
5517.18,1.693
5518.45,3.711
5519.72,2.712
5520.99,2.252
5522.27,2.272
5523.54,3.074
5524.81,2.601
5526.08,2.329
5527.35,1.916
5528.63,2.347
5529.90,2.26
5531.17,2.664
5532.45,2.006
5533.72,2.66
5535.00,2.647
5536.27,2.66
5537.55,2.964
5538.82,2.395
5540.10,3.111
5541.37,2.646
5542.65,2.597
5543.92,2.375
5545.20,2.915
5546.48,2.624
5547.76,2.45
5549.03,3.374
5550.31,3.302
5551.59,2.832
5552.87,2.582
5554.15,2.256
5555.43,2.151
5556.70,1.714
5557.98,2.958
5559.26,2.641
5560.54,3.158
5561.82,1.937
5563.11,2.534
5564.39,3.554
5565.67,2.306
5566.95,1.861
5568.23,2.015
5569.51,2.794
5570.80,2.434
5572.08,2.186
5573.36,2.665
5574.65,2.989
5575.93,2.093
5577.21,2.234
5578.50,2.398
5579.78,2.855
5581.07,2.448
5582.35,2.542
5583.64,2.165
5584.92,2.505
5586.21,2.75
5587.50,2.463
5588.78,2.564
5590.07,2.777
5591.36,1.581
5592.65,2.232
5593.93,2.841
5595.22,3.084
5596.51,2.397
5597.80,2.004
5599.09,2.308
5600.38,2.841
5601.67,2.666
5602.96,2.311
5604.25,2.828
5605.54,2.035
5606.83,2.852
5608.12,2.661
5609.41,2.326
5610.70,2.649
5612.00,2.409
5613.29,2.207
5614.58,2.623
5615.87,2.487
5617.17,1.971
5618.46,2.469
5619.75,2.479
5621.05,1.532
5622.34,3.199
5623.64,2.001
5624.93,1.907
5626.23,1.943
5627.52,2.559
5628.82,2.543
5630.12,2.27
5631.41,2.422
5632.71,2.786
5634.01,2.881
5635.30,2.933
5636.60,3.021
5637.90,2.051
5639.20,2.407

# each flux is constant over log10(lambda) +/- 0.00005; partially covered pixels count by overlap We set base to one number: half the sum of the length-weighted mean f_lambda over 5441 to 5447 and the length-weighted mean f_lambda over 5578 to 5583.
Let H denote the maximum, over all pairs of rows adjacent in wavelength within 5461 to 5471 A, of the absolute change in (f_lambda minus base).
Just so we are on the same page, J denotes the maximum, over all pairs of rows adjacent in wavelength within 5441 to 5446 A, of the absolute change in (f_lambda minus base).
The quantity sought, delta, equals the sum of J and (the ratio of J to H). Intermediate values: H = 1.21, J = 1.52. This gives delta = 2.78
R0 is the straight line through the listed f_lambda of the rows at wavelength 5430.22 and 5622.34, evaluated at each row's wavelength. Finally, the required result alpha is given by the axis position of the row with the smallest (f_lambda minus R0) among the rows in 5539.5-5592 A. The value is 5591.36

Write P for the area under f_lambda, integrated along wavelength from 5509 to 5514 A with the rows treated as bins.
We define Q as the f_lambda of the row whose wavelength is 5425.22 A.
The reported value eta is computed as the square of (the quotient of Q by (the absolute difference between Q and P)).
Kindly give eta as 0.065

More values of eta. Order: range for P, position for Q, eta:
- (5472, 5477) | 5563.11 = 0.082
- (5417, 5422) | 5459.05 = 0.050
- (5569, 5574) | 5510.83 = 0.053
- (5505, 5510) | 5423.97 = 0.100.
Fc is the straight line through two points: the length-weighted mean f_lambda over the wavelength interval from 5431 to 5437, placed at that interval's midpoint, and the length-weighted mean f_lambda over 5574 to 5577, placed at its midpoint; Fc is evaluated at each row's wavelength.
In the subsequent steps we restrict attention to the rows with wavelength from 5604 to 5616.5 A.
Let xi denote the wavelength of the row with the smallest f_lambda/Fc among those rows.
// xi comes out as 5605.54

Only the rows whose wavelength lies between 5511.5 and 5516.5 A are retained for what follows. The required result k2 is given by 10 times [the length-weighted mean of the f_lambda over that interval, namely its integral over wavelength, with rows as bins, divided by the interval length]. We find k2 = 24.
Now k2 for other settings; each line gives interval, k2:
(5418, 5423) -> 28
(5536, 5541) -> 28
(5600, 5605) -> 26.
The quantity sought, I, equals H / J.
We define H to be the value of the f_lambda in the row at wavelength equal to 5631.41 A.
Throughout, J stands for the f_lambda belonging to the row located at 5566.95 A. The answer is 1.3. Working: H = 2.422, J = 1.861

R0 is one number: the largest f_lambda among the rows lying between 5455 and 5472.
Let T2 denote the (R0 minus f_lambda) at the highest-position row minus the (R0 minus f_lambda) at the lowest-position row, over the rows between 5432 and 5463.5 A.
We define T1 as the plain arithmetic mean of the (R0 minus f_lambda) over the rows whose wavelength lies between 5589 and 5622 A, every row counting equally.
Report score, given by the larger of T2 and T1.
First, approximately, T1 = 1.13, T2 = 0.4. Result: 1.13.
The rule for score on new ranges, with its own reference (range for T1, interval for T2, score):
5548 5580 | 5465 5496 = 1.00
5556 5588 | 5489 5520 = 1.07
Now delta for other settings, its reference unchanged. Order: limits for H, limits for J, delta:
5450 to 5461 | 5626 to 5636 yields 1.35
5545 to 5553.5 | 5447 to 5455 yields 1.74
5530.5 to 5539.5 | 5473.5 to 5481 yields 2.50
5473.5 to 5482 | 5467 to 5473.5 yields 2.42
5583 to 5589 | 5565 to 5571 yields 3.07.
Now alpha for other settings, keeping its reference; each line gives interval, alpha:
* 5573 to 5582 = 5575.93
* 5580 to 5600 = 5591.36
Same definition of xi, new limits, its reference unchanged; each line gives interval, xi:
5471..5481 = 5474.16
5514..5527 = 5517.18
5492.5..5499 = 5495.63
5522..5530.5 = 5527.35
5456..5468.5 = 5461.57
